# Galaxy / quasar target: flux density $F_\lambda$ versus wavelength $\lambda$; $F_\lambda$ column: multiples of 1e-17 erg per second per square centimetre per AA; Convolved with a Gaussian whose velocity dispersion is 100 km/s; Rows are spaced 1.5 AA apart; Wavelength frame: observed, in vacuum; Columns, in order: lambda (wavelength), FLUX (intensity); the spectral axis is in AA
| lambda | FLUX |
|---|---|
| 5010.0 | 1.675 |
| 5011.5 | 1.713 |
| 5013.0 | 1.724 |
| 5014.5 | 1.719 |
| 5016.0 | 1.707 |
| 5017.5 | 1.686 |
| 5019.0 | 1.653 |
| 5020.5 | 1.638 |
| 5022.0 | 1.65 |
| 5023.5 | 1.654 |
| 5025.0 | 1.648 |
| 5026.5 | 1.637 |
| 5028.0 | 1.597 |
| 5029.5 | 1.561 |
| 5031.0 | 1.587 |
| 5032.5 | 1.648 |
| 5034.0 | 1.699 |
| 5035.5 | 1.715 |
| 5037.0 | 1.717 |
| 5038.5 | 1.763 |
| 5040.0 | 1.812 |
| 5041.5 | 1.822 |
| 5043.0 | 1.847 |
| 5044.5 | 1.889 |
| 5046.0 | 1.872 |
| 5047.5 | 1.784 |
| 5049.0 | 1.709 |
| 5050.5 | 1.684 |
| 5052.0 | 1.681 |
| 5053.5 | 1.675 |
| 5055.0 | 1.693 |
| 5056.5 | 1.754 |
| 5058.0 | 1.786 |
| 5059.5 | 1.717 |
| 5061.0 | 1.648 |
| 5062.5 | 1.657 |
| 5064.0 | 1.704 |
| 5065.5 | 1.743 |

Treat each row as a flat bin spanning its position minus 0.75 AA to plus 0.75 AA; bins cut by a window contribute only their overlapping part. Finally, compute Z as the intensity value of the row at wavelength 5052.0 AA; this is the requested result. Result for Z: 1.681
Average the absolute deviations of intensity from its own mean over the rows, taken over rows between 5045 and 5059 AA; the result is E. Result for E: 0.055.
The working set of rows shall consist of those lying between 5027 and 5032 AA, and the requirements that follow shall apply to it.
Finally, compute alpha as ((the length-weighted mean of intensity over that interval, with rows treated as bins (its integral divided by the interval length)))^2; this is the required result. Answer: 2.52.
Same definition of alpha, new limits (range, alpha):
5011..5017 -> 2.94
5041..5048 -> 3.41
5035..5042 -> 3.12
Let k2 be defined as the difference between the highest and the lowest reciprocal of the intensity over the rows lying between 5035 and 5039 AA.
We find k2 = 0.016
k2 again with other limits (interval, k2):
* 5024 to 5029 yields 0.019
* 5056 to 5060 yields 0.023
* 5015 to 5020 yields 0.019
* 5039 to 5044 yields 0.010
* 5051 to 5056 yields 0.006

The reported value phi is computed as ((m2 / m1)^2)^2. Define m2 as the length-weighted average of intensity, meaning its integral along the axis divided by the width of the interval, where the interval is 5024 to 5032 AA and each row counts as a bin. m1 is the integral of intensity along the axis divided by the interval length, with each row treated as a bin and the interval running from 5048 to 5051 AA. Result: 0.79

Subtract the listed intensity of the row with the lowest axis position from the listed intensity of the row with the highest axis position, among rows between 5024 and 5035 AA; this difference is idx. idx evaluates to 0.05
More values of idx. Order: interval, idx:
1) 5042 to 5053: -0.17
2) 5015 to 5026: -0.06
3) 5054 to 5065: 0.01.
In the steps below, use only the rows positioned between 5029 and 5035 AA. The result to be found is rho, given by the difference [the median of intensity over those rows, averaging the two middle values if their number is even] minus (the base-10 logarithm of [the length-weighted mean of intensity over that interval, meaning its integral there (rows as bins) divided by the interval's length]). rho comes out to 1.41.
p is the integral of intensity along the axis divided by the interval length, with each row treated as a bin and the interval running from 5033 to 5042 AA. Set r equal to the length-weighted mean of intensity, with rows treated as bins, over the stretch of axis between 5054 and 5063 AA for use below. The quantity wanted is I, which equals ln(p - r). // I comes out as -3.2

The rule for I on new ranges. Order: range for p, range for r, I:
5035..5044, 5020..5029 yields -1.9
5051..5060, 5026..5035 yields -2.4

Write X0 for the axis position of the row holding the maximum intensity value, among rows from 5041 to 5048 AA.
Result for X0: 5044.5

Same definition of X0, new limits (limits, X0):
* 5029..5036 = 5035.5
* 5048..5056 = 5049.0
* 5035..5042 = 5041.5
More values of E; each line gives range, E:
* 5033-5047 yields 0.062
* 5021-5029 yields 0.016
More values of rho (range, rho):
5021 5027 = 1.43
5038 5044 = 1.56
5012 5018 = 1.48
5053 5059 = 1.49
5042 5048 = 1.59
